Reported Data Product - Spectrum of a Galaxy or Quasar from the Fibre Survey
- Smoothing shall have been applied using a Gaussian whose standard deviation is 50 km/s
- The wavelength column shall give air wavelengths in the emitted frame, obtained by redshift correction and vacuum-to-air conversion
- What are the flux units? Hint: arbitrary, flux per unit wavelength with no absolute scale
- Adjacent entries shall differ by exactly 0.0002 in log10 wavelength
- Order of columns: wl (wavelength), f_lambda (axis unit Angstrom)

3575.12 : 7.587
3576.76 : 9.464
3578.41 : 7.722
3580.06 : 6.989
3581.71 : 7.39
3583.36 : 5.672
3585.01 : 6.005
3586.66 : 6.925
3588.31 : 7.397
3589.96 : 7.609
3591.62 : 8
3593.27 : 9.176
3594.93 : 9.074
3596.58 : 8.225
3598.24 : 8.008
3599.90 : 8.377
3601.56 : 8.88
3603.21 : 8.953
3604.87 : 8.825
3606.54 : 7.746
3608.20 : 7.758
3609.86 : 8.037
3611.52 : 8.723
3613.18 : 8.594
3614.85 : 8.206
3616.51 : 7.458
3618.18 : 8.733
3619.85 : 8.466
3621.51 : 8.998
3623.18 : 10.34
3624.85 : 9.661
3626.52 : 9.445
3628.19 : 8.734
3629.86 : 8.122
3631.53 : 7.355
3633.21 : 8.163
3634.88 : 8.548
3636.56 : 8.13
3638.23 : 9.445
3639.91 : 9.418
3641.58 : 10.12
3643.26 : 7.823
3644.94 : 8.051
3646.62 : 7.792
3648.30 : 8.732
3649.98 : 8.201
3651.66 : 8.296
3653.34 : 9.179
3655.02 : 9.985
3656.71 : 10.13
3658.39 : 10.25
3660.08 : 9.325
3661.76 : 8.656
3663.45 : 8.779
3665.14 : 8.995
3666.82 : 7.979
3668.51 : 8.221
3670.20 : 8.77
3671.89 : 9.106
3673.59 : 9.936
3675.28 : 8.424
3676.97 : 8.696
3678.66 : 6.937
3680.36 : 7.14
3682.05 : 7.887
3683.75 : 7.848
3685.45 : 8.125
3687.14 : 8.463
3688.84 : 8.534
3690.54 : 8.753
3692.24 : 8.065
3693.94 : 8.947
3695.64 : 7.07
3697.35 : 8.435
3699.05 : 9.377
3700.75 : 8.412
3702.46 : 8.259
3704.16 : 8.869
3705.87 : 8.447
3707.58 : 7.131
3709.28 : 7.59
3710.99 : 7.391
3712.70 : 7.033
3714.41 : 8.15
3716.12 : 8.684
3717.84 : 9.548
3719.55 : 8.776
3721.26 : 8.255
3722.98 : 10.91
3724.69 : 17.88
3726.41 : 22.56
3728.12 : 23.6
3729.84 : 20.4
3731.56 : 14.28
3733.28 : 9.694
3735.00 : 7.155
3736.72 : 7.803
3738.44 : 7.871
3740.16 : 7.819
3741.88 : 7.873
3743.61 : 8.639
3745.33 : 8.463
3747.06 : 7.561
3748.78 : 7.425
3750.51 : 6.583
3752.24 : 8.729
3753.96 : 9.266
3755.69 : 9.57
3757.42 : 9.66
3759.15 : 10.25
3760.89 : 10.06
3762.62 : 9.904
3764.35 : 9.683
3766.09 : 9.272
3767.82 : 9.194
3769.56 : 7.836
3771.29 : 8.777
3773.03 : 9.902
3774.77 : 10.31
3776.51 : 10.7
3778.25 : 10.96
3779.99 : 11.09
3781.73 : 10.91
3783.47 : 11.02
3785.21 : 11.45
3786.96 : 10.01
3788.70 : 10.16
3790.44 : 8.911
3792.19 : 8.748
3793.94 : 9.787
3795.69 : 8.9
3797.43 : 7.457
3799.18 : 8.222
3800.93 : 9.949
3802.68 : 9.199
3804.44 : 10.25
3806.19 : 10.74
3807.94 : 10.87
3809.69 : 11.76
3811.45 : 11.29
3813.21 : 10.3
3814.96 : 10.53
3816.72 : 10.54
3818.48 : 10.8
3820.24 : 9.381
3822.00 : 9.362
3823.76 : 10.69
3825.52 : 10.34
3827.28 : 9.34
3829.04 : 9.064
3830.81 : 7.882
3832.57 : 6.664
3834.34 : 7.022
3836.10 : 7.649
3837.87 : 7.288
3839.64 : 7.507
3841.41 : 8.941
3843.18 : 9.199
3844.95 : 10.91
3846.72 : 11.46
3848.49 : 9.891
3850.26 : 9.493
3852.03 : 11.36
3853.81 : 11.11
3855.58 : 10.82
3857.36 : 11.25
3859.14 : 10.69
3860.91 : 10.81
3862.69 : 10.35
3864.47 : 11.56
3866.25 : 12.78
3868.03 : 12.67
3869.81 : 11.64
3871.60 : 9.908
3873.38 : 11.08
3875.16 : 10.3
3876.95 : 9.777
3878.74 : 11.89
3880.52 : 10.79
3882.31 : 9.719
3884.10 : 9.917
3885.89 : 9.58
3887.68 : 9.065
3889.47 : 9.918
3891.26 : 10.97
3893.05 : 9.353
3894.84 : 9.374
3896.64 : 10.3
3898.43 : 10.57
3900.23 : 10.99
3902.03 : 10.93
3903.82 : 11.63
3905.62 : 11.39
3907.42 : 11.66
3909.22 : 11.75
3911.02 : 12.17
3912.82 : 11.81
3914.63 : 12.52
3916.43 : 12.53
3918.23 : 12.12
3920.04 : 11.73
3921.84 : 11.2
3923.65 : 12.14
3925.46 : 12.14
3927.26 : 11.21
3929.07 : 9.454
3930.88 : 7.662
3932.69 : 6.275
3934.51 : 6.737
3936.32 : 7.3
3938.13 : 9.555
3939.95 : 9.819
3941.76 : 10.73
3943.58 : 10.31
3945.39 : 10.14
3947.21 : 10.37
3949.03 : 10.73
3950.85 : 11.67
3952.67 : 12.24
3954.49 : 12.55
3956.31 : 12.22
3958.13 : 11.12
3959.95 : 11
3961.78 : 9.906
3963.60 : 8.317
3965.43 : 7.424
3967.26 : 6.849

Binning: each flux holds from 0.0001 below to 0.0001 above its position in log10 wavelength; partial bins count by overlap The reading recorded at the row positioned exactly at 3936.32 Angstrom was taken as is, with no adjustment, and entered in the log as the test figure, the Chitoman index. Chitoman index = 7.3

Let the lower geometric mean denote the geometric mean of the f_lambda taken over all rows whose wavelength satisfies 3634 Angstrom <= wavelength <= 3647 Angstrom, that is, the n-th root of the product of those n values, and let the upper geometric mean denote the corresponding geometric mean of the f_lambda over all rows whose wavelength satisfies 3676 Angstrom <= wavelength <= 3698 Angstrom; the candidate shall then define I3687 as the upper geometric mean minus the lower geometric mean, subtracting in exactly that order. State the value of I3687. -0.58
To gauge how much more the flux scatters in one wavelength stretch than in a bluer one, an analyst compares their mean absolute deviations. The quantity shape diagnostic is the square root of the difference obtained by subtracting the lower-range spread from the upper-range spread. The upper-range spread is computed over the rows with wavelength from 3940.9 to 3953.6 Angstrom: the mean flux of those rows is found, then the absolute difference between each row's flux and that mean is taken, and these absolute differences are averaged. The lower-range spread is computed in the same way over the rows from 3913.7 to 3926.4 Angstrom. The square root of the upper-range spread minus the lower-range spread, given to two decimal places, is 0.52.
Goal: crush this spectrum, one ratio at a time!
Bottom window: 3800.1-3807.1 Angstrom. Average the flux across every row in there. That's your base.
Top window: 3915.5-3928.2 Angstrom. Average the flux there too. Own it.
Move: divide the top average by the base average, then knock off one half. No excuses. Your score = 0.68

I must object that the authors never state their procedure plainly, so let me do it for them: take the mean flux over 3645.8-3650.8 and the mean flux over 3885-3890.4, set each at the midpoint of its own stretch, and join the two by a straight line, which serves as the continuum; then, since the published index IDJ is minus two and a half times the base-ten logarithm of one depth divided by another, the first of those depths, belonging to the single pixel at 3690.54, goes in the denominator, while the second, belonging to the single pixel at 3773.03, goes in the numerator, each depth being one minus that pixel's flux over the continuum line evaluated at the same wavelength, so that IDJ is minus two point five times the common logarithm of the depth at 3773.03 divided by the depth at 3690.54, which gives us -1.3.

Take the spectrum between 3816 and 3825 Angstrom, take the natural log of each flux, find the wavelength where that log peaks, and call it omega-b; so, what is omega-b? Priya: 3818.48 Angstrom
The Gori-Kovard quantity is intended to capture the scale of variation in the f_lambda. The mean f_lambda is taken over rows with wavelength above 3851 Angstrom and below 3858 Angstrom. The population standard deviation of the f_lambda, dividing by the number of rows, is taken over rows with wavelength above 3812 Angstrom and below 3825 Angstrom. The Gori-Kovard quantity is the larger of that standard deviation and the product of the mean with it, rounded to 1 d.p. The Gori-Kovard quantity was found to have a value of 6.2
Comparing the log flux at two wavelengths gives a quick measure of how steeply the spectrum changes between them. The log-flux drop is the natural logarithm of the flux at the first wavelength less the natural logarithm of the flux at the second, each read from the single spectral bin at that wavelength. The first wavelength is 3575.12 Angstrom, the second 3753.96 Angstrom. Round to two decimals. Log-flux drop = -0.20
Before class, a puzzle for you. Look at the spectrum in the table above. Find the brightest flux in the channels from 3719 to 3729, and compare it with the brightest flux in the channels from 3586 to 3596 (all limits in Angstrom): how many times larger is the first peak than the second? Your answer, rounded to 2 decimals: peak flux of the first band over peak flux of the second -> 2.57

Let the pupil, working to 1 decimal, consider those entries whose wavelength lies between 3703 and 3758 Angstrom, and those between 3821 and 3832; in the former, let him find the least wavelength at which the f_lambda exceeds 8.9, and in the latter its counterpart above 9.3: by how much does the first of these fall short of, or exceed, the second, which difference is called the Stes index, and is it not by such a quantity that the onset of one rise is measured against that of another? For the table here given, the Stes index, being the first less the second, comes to -104.2 Angstrom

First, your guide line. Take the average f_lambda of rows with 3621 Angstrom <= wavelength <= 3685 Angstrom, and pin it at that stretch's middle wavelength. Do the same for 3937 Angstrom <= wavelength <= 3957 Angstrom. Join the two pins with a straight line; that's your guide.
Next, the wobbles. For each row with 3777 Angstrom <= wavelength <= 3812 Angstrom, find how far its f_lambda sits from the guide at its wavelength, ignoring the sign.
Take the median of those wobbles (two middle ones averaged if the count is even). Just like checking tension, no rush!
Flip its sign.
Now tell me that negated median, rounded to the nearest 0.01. -1.00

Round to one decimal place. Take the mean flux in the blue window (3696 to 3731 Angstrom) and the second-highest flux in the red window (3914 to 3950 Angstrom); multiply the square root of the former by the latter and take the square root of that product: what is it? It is 6.4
